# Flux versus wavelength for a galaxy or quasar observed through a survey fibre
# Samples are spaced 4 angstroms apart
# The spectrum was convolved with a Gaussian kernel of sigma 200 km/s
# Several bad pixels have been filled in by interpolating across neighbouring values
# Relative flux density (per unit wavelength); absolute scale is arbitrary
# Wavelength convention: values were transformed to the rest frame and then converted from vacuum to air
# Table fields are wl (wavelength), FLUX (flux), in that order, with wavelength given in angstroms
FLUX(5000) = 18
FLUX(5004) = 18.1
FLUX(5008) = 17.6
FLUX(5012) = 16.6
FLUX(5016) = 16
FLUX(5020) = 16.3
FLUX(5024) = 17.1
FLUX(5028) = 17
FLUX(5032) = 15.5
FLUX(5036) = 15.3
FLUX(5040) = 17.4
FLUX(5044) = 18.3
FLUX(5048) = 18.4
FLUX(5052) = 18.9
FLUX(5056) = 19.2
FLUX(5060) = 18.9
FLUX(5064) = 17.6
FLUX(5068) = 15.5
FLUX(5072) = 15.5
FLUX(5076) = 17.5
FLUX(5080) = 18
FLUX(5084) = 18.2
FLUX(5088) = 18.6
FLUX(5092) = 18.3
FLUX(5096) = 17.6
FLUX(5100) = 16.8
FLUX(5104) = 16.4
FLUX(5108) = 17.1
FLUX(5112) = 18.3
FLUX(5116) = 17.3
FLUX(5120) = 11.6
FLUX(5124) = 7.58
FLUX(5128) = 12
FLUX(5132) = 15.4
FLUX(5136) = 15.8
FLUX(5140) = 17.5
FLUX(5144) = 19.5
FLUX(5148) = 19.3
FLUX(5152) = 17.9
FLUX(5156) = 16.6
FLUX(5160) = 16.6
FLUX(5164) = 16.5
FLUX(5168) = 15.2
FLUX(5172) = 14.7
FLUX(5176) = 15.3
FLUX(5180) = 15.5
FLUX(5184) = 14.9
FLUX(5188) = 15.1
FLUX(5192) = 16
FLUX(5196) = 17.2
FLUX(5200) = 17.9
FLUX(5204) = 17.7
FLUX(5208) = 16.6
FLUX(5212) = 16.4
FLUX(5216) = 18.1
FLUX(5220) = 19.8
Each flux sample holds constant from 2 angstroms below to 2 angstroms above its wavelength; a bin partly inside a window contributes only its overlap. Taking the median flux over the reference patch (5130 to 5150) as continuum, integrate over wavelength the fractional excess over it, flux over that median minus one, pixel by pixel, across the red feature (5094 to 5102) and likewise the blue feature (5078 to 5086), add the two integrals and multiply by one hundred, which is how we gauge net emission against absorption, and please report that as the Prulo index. 14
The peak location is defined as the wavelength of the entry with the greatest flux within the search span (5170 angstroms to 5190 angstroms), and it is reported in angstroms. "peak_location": 5180 angstroms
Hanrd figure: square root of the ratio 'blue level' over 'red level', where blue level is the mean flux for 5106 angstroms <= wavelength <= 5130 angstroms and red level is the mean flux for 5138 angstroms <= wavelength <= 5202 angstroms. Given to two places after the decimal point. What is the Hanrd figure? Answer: 0.92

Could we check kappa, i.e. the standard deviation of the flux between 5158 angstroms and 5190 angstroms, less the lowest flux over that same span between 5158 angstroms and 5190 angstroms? -14.0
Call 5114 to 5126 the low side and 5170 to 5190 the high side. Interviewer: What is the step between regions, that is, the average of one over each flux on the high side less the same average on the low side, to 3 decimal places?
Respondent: -0.026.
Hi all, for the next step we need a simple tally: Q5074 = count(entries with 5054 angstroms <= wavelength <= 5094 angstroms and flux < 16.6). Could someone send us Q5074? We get 2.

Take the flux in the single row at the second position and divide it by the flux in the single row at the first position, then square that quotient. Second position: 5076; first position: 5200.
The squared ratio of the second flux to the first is 0.96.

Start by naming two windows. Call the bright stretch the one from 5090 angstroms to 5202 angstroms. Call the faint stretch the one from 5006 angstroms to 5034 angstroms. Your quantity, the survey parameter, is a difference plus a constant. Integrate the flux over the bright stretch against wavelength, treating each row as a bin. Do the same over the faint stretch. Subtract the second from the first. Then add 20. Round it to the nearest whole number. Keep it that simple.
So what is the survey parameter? 1355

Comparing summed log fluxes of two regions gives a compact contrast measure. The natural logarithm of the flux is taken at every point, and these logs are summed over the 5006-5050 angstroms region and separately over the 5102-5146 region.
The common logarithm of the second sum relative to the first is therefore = -0.020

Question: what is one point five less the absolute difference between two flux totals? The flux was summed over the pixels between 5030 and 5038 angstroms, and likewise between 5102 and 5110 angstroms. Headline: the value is -1.2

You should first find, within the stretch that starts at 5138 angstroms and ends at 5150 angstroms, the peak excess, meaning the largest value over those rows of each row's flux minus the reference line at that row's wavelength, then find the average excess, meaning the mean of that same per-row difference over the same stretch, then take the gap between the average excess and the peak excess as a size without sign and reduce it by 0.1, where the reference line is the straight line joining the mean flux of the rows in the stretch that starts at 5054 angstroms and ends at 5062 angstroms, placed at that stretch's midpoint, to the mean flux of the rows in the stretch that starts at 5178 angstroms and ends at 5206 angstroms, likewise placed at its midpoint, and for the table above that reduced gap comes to 0.6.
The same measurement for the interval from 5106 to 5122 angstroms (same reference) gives 2.1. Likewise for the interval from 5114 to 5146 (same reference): 5.1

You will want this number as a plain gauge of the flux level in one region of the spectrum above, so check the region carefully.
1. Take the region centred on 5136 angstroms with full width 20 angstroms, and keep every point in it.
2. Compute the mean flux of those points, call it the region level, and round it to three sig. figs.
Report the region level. 16.0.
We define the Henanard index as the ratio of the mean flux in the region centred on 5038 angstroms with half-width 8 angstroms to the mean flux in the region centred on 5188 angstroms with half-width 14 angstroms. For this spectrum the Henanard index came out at 1.04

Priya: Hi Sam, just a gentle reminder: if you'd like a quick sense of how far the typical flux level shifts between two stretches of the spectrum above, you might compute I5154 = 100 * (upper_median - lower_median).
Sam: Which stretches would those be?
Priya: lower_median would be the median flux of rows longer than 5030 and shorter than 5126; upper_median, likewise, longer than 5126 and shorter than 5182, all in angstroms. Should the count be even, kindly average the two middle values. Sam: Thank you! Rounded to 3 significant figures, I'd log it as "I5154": -140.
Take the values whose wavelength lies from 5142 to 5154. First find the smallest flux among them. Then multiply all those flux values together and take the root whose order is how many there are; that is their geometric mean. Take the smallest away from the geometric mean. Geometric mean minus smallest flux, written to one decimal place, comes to 1.0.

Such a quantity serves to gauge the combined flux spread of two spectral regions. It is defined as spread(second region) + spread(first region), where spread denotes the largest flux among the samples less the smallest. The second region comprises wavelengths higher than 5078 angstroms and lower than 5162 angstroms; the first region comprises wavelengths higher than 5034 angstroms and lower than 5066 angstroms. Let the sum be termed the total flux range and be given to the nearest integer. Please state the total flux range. 16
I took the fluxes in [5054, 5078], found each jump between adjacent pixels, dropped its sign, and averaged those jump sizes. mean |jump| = 1.1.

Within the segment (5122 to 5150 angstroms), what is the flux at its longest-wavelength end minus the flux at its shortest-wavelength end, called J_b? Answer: 12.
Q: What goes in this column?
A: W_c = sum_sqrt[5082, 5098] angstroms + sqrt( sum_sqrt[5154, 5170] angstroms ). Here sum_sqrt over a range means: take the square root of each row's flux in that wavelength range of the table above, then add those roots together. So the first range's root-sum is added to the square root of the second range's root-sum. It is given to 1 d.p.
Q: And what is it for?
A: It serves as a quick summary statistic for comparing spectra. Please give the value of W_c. 21.1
